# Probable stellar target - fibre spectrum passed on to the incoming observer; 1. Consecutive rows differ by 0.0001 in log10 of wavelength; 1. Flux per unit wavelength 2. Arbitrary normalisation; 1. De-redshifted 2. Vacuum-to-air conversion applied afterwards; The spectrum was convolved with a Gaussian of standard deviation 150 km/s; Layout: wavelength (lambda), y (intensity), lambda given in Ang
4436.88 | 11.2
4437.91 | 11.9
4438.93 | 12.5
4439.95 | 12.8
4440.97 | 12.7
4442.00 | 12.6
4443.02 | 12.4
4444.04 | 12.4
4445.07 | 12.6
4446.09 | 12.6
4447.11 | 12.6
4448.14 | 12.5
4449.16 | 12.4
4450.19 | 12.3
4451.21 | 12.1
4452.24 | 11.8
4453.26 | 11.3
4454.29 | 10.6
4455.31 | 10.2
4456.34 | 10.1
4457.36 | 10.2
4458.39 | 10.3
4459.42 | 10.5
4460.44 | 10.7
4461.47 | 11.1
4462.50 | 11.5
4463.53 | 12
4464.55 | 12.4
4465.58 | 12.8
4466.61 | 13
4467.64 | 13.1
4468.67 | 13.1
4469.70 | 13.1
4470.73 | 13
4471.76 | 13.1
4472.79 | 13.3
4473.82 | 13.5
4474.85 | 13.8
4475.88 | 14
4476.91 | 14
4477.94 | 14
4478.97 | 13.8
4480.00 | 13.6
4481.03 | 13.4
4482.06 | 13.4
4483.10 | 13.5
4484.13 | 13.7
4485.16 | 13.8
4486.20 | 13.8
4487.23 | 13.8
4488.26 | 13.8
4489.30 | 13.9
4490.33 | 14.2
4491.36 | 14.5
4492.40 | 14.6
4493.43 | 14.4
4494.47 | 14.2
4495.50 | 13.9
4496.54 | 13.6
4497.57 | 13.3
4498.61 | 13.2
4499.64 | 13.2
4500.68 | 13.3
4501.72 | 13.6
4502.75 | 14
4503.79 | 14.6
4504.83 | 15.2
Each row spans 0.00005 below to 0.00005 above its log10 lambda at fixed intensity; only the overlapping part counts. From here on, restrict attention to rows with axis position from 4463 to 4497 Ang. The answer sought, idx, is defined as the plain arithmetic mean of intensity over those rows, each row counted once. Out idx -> 13.6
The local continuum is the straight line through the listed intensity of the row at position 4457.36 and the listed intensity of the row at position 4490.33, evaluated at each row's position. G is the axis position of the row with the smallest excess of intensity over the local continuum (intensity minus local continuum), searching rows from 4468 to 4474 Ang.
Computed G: 4471.76 Ang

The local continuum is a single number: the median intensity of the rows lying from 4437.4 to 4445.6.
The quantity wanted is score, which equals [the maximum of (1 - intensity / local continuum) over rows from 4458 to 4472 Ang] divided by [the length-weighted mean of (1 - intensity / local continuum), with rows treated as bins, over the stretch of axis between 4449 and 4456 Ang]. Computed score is 2.0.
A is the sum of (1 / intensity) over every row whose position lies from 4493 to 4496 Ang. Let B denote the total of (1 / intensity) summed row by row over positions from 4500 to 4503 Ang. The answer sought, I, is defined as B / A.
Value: 1.04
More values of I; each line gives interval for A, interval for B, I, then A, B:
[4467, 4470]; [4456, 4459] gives 1.28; 0.23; 0.294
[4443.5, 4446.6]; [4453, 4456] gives 1.17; 0.24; 0.281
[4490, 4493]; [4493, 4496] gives 1.02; 0.21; 0.212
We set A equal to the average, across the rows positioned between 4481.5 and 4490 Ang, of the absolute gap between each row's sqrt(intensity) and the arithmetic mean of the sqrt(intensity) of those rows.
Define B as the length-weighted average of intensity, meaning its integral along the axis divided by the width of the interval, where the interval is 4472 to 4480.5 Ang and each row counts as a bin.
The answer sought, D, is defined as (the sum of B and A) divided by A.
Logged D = 756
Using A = 0.018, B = 13.7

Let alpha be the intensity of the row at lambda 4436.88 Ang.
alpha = 11.2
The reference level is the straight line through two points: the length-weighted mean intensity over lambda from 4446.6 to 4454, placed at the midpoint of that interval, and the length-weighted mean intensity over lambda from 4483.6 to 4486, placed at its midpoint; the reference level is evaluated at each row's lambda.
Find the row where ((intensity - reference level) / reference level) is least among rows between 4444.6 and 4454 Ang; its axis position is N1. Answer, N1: 4453.26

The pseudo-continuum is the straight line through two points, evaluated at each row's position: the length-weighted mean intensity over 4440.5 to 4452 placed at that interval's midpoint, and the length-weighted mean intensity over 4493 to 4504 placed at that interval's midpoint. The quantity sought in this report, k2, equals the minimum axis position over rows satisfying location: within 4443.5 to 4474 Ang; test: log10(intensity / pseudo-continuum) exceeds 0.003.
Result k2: 4445.07 Ang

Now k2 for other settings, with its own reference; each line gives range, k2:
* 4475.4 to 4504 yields 4475.88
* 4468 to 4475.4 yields 4468.67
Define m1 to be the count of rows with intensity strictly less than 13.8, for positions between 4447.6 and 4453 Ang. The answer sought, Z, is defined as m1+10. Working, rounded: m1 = 5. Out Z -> 15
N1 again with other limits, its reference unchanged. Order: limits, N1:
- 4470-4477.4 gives 4470.73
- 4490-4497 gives 4496.54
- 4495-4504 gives 4499.64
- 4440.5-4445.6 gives 4444.04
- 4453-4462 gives 4456.34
